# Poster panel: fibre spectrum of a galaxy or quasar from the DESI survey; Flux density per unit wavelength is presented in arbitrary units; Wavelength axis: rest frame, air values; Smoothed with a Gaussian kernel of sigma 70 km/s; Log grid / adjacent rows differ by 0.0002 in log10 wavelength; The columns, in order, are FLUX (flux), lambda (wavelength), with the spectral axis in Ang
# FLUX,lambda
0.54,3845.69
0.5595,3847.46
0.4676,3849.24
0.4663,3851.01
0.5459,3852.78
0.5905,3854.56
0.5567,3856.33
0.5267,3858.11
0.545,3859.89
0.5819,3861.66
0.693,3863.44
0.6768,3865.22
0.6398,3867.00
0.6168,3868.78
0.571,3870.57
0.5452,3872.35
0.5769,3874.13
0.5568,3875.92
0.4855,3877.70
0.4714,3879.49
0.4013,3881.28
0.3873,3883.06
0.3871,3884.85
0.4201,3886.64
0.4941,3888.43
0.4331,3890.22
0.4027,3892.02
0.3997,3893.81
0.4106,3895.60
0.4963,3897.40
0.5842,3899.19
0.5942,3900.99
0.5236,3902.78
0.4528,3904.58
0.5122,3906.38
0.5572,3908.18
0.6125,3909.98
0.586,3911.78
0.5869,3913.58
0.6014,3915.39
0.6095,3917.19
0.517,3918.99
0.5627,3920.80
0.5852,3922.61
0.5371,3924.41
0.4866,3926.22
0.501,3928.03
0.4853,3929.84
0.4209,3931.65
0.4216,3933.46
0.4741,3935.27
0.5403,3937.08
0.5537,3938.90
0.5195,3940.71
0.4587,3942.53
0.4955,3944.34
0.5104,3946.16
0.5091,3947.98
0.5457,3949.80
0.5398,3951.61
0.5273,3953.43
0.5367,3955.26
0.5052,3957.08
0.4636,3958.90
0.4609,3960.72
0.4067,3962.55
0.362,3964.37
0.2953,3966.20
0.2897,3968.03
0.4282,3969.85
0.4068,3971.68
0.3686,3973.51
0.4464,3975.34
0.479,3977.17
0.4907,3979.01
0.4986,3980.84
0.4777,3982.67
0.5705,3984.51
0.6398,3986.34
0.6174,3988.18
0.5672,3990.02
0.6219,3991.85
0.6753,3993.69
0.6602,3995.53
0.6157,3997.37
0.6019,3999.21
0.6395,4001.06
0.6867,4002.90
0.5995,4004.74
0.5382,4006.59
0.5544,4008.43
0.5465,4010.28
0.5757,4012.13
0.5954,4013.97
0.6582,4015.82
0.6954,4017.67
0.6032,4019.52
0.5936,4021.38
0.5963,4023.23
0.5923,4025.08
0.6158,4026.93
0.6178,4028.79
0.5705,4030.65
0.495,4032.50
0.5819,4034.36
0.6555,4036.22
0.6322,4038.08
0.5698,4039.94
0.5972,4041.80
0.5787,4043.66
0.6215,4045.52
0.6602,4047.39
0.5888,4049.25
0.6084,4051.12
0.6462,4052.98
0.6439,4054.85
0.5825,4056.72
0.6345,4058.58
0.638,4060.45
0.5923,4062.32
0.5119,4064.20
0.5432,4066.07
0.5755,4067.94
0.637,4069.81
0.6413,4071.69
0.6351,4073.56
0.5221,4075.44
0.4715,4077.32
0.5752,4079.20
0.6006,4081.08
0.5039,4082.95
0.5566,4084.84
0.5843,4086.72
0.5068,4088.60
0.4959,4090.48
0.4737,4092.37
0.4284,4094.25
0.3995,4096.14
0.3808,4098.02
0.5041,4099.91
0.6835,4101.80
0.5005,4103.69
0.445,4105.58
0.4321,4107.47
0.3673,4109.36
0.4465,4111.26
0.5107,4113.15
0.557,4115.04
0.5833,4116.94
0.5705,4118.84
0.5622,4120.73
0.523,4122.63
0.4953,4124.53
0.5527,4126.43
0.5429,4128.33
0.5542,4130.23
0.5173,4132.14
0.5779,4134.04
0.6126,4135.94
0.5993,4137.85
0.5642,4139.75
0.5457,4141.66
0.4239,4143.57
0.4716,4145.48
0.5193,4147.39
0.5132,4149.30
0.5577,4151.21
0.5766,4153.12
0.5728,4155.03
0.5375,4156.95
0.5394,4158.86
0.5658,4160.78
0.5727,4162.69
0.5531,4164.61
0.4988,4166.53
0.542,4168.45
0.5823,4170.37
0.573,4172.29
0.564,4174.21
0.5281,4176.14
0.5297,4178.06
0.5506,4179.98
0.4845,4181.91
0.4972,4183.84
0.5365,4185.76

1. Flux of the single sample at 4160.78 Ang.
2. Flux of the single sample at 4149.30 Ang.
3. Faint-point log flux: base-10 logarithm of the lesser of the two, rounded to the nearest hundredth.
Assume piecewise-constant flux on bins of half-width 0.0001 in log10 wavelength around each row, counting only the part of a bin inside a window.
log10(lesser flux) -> -0.29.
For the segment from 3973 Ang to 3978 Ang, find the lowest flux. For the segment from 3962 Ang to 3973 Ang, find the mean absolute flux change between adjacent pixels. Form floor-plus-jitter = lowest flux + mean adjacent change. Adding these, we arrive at 0.42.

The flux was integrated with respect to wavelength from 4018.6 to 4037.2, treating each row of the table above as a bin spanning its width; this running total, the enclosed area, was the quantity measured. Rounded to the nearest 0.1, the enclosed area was 11.0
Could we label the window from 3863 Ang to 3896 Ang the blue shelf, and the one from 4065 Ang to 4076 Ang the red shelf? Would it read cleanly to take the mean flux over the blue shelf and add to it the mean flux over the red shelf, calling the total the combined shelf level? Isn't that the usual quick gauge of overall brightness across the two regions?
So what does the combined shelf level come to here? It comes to 1.096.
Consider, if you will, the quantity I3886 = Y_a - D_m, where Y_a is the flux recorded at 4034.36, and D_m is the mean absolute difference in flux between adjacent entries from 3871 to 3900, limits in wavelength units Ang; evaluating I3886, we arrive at 0.54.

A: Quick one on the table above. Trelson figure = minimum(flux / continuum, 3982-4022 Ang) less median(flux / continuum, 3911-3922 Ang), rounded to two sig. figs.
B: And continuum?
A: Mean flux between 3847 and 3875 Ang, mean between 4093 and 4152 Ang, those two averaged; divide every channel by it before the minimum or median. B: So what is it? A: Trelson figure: -0.20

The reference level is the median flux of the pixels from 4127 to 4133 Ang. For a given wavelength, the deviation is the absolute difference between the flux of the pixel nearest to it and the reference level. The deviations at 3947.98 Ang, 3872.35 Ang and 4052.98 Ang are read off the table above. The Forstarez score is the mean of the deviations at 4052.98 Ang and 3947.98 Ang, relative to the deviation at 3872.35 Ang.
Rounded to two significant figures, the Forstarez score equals 30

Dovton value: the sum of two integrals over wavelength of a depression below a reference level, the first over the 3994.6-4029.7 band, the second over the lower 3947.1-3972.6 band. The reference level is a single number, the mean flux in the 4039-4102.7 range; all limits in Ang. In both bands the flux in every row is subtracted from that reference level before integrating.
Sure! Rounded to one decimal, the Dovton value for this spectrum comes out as 1.4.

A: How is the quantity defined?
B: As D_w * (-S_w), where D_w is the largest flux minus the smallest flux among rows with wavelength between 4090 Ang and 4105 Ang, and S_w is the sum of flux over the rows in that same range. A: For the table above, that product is -1.17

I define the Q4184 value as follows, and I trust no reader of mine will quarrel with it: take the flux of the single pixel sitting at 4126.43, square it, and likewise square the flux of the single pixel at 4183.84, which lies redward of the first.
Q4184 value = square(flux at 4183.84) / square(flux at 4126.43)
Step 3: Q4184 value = 0.81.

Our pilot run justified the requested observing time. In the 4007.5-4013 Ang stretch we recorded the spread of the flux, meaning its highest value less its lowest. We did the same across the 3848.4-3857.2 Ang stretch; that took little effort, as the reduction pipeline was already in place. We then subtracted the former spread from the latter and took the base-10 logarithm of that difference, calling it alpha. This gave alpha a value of -1.0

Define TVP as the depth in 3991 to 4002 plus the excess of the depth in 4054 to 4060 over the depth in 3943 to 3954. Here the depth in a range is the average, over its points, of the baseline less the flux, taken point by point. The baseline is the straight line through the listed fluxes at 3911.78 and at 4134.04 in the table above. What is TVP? -0.16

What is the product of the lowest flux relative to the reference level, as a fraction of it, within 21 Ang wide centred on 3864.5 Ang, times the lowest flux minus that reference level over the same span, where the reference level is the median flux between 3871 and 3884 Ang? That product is 0.045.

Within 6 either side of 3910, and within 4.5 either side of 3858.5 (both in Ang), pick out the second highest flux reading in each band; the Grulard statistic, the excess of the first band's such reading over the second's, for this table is 0.02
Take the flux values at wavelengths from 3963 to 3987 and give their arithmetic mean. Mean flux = 0.44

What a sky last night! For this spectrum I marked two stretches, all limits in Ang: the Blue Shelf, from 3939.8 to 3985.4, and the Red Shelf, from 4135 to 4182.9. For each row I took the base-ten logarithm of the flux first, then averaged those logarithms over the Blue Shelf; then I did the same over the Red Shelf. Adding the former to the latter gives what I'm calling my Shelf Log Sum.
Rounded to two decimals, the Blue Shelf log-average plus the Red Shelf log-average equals -0.61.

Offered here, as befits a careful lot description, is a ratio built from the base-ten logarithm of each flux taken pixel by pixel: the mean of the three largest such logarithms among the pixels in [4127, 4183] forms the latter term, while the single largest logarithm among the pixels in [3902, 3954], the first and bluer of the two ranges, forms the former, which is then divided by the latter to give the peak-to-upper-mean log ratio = 0.95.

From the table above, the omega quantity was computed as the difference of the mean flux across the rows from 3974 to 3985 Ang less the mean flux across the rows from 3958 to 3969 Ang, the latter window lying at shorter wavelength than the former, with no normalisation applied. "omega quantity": 0.11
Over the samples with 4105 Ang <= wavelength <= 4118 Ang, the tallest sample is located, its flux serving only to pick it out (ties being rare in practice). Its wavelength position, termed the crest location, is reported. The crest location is 4116.94 Ang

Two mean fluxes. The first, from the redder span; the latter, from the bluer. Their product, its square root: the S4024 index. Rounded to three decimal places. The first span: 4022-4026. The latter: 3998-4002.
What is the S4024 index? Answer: 0.607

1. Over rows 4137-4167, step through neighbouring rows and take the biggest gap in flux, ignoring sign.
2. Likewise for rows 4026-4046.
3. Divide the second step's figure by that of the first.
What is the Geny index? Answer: 0.71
